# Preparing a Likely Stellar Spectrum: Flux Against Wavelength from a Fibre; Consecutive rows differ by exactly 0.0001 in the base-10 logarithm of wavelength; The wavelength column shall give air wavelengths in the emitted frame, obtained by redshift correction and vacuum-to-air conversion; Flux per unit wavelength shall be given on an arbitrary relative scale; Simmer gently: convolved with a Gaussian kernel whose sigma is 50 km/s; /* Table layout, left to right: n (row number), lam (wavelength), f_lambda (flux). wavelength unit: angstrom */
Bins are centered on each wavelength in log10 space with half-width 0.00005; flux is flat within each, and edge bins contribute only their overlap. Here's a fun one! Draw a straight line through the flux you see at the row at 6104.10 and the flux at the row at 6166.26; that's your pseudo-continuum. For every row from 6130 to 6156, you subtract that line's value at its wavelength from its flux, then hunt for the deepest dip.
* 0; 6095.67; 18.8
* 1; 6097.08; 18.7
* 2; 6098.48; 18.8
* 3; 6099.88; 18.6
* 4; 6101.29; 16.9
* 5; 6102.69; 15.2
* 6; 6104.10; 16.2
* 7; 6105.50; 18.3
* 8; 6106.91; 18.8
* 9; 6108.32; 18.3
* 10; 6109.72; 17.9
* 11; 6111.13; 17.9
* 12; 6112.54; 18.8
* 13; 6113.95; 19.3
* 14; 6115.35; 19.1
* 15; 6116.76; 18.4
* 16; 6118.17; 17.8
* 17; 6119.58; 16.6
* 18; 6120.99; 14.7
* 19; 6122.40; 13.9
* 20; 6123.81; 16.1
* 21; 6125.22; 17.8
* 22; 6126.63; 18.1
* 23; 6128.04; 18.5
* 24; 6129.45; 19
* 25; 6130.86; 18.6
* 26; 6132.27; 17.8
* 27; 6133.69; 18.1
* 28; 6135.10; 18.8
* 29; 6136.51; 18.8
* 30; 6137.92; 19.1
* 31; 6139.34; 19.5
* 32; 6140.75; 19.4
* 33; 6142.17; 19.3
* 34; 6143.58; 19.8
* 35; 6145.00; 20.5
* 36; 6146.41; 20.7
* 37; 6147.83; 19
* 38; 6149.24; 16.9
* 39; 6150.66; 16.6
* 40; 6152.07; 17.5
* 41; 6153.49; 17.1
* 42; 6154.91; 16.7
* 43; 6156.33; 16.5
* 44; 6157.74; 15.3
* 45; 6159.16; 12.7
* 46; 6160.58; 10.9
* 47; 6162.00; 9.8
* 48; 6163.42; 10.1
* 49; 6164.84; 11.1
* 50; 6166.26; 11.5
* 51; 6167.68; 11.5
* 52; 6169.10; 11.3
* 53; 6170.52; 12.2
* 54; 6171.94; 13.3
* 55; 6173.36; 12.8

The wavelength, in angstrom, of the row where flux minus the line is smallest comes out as 6132.27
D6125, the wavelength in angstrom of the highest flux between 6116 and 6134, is 6129.45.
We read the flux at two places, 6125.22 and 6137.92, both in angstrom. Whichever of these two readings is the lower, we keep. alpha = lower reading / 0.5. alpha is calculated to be 35.6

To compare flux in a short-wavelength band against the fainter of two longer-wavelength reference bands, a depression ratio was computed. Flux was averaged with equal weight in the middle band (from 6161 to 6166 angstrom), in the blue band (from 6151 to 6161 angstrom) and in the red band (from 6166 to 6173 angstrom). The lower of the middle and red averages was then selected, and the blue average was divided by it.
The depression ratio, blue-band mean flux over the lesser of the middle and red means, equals 1.5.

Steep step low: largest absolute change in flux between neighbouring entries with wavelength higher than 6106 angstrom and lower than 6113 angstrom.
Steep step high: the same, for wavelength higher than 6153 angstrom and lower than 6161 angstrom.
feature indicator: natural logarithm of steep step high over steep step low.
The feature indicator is 1.1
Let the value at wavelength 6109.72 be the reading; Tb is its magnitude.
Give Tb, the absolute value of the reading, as 18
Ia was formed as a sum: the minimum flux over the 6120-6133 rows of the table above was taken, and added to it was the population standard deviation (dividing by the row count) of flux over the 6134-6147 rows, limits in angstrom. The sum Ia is 14.5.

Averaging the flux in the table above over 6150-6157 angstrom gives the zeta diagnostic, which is 16.9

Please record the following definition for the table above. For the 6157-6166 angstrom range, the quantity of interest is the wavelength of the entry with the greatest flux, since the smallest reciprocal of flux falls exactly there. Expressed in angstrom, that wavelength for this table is 6157.74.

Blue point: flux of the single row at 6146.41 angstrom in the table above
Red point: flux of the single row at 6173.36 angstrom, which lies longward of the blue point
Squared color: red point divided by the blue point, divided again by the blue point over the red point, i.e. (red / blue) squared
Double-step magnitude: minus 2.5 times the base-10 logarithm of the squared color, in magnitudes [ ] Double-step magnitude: 1.0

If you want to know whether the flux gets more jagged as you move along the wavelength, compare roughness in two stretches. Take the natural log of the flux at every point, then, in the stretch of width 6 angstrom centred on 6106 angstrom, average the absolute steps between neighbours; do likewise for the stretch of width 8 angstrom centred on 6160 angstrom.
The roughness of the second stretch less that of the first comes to 0.05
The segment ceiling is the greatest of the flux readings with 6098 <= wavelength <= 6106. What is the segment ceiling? 18.8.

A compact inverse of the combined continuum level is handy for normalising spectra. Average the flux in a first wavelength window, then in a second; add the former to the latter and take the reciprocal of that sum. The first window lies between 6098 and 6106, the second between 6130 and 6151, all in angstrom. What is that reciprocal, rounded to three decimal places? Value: 0.028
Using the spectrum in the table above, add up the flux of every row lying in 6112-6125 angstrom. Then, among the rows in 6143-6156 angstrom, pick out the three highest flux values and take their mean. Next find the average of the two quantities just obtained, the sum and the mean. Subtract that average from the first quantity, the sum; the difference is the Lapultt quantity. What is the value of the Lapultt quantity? 67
